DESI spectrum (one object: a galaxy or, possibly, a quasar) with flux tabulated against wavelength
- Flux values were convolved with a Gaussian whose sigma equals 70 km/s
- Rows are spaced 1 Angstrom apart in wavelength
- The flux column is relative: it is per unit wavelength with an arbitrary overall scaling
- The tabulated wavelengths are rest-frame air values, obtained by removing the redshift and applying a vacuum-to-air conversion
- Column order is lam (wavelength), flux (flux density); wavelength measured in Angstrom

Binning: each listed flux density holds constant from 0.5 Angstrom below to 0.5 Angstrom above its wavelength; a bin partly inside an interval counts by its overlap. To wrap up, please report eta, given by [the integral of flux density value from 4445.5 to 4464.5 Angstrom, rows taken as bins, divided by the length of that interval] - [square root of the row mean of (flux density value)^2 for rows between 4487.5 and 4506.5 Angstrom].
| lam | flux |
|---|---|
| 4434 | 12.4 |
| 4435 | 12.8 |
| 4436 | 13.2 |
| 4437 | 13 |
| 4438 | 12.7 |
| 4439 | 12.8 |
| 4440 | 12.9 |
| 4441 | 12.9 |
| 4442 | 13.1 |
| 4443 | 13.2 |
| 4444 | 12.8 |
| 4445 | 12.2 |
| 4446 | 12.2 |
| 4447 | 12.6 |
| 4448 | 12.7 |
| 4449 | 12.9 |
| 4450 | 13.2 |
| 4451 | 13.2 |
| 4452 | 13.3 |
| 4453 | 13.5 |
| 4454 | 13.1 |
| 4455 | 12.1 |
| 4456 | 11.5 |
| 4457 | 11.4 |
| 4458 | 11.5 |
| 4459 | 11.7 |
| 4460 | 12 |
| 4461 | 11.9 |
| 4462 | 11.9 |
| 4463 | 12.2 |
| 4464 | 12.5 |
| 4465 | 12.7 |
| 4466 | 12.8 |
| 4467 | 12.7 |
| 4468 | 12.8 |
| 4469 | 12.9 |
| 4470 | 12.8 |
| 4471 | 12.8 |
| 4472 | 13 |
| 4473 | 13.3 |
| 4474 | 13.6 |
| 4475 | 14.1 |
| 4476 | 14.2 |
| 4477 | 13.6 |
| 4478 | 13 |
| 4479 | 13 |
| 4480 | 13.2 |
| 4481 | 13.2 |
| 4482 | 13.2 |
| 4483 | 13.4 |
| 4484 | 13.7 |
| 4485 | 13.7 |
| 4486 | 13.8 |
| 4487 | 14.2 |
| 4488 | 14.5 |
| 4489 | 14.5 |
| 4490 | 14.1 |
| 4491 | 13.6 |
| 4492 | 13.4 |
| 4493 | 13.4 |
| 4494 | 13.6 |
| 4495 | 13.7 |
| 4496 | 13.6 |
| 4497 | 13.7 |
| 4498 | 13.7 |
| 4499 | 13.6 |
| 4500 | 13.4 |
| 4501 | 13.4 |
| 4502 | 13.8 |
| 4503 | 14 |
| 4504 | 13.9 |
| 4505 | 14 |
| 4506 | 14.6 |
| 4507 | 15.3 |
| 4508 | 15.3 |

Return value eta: -1.4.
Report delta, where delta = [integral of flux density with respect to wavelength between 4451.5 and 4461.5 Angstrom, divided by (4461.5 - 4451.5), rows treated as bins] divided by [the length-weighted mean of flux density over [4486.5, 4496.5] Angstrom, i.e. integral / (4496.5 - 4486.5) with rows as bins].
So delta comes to 0.88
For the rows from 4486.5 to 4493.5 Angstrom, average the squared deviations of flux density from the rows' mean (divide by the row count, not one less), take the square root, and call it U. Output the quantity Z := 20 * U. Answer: 9.0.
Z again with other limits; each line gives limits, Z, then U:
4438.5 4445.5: 5.9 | 0.30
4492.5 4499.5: 2.0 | 0.10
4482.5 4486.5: 3.0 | 0.15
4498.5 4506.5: 7.3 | 0.37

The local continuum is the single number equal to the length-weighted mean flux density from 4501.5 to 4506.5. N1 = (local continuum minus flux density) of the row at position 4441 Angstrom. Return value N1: 1.16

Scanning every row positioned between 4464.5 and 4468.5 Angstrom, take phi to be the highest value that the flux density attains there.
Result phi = 12.8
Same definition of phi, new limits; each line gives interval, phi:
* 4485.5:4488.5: 14.5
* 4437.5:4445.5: 13.2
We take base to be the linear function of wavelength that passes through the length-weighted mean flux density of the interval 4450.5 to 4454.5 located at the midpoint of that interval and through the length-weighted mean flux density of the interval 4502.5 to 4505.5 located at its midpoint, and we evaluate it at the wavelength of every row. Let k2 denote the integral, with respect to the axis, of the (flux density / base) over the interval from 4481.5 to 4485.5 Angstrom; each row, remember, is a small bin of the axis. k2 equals 3.94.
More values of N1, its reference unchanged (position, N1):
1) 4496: 0.46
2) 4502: 0.26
